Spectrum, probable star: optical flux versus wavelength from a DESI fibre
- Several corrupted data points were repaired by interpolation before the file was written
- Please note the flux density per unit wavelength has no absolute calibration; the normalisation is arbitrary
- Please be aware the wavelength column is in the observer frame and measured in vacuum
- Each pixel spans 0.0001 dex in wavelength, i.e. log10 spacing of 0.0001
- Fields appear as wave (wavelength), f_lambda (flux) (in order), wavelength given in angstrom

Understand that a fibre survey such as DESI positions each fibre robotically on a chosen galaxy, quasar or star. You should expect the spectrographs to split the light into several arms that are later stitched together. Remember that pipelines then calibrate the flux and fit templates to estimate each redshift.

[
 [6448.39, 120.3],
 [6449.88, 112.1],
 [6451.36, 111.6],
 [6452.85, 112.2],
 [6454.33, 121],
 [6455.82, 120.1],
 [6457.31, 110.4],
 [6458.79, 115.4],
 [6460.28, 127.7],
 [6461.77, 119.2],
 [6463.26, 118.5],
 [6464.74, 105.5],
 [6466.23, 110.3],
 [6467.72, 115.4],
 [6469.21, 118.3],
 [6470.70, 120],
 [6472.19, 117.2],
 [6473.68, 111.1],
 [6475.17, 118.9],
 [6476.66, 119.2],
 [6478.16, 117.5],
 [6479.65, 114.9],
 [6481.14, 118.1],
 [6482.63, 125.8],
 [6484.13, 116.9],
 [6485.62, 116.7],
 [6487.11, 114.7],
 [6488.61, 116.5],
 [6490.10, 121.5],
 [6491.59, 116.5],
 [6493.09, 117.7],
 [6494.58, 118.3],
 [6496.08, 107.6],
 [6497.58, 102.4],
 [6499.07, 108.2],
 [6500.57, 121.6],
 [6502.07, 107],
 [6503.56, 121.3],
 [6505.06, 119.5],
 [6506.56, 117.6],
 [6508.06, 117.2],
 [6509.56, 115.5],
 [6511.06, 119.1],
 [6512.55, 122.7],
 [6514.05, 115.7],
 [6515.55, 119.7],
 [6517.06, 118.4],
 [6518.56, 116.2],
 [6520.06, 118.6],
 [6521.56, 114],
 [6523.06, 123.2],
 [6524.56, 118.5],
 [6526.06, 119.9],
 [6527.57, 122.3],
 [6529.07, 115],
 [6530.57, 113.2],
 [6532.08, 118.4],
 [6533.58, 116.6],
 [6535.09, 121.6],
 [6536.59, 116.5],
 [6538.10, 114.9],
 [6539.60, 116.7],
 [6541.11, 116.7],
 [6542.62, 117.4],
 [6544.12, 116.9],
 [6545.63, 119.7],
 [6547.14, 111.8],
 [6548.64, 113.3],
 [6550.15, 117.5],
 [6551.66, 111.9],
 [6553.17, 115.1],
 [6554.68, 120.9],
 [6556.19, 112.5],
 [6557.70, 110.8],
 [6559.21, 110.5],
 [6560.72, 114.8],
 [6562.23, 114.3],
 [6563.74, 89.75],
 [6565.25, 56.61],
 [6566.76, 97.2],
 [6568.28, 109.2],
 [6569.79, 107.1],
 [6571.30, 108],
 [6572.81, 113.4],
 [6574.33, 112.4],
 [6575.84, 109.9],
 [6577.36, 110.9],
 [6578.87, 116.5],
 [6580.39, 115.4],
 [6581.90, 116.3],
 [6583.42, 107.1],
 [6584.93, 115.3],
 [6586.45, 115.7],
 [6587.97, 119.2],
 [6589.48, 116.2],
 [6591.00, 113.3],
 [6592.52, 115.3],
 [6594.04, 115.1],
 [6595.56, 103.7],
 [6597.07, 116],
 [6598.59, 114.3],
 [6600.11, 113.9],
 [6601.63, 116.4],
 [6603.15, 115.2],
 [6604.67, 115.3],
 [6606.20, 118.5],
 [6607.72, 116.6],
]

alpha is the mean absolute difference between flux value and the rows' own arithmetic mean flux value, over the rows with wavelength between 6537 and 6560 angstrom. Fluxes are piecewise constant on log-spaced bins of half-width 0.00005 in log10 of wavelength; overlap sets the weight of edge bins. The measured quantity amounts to 2.7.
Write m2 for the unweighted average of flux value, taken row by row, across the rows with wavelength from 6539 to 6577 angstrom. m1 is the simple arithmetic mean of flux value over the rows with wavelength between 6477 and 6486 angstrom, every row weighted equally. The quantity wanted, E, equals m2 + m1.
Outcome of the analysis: 228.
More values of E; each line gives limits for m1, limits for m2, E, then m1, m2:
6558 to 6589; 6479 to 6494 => 226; 108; 118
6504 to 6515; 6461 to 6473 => 234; 118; 116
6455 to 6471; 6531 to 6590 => 228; 116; 112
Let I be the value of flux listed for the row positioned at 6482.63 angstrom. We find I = 125.8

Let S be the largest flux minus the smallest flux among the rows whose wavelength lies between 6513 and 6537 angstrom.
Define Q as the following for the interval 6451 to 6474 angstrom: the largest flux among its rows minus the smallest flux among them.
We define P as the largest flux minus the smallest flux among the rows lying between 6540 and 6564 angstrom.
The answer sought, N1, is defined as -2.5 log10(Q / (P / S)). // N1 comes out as -2.1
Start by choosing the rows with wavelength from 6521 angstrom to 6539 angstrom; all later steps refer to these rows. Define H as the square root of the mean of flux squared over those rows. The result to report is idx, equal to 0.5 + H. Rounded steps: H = 118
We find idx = 118.4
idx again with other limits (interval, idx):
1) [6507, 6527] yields 118.9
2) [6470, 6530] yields 117.7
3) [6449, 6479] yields 116.7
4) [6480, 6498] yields 116.7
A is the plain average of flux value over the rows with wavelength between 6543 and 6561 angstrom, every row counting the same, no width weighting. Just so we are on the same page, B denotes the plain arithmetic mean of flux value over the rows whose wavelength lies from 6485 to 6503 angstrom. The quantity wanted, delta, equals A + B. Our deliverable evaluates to 229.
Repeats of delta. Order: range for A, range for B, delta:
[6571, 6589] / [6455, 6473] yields 230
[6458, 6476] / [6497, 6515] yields 232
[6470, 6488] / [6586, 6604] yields 232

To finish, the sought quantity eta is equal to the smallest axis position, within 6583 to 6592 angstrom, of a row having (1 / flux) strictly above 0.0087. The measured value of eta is 6583.42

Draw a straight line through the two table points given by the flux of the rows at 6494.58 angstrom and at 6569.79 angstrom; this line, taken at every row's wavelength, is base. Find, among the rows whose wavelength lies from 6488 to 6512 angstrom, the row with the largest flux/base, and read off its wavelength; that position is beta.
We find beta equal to 6503.56 angstrom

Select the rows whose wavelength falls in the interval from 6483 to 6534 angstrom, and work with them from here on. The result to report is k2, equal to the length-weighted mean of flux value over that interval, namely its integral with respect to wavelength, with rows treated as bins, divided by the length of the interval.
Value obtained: 117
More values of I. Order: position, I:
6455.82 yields 120.1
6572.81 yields 113.4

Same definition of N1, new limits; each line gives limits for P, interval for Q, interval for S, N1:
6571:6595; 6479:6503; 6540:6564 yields -4.4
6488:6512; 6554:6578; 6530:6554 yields -3.8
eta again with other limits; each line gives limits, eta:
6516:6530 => 6521.56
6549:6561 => 6551.66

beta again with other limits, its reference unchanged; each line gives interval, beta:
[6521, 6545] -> 6535.09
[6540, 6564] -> 6554.68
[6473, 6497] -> 6482.63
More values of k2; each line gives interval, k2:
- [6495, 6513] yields 115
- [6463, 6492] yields 117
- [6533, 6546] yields 117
